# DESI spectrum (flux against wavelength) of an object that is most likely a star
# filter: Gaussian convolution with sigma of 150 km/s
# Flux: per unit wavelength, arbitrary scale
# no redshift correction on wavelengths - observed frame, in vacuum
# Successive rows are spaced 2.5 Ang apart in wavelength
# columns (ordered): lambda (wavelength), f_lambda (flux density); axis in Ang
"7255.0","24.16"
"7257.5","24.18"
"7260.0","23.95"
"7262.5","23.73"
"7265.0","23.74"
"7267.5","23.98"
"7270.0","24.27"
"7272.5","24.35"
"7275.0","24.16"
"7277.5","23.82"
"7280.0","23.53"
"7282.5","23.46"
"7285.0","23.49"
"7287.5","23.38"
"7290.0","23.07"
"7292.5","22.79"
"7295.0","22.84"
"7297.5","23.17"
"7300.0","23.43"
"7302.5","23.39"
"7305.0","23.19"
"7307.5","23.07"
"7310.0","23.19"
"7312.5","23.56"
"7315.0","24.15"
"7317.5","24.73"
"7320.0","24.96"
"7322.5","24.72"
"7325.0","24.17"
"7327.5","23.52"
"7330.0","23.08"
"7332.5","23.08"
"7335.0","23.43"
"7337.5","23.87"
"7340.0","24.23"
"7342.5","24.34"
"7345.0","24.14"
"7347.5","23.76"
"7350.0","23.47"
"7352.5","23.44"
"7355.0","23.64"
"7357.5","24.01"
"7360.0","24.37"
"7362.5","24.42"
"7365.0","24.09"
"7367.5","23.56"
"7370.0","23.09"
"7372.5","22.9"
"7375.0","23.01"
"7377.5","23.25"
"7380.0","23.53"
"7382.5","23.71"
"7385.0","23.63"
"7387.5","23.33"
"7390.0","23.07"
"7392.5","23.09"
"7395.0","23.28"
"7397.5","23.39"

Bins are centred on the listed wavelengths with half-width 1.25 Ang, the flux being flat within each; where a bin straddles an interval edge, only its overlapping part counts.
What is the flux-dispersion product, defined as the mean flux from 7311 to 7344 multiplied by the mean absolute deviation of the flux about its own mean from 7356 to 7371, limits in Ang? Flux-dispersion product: 10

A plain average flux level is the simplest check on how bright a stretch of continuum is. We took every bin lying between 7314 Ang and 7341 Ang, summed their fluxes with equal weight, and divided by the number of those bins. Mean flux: 24.0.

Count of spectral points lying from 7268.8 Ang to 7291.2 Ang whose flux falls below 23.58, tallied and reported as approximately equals 5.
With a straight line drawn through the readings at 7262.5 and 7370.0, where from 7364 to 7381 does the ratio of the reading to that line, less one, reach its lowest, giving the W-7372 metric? 7372.5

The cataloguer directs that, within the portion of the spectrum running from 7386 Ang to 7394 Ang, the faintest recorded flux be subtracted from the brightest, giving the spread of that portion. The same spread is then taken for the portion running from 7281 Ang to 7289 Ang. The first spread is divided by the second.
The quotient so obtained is 2.4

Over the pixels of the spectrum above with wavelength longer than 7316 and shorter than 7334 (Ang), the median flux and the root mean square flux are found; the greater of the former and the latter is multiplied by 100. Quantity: 2417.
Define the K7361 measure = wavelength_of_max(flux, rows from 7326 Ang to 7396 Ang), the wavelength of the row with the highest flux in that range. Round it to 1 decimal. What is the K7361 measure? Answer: 7362.5 Ang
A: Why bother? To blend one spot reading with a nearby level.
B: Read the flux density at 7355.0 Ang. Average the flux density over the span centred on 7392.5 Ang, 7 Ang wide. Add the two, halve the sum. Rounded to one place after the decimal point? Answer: 23.4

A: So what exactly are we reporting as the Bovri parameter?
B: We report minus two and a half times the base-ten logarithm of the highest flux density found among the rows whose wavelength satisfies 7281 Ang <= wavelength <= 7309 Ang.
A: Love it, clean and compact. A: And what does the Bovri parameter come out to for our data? -3.43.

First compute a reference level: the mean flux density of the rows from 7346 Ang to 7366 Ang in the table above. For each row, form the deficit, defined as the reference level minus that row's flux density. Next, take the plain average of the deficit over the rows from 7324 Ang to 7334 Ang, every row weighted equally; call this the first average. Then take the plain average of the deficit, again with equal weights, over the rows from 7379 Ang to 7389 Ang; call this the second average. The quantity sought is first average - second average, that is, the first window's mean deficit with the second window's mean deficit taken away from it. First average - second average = 0.09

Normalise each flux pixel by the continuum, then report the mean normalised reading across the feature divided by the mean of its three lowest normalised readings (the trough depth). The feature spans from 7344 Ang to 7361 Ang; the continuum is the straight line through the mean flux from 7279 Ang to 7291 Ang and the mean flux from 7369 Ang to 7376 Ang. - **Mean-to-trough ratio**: 1.013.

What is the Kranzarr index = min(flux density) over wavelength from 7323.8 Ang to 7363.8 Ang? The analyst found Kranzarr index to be 23.08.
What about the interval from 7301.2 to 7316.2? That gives 23.07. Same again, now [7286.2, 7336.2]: 22.79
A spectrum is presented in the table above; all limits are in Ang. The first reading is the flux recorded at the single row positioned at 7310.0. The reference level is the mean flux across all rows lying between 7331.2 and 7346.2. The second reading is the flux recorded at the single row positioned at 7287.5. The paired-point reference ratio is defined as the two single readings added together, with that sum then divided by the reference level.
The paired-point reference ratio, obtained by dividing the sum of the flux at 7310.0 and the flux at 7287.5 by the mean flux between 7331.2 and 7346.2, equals 1.95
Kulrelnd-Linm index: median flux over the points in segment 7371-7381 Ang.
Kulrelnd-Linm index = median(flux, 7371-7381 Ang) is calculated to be 23.1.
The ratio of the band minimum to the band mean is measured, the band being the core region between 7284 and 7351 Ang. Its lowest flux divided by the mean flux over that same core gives 0.9641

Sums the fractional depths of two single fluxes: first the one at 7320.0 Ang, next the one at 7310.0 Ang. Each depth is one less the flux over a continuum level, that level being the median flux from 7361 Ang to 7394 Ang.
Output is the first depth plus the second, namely -0.06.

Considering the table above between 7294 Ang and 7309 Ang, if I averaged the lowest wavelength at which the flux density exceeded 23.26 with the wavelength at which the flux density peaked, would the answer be 7300.0 Ang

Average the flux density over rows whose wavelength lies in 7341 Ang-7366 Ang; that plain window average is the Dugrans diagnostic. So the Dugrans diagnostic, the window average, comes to 23.97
